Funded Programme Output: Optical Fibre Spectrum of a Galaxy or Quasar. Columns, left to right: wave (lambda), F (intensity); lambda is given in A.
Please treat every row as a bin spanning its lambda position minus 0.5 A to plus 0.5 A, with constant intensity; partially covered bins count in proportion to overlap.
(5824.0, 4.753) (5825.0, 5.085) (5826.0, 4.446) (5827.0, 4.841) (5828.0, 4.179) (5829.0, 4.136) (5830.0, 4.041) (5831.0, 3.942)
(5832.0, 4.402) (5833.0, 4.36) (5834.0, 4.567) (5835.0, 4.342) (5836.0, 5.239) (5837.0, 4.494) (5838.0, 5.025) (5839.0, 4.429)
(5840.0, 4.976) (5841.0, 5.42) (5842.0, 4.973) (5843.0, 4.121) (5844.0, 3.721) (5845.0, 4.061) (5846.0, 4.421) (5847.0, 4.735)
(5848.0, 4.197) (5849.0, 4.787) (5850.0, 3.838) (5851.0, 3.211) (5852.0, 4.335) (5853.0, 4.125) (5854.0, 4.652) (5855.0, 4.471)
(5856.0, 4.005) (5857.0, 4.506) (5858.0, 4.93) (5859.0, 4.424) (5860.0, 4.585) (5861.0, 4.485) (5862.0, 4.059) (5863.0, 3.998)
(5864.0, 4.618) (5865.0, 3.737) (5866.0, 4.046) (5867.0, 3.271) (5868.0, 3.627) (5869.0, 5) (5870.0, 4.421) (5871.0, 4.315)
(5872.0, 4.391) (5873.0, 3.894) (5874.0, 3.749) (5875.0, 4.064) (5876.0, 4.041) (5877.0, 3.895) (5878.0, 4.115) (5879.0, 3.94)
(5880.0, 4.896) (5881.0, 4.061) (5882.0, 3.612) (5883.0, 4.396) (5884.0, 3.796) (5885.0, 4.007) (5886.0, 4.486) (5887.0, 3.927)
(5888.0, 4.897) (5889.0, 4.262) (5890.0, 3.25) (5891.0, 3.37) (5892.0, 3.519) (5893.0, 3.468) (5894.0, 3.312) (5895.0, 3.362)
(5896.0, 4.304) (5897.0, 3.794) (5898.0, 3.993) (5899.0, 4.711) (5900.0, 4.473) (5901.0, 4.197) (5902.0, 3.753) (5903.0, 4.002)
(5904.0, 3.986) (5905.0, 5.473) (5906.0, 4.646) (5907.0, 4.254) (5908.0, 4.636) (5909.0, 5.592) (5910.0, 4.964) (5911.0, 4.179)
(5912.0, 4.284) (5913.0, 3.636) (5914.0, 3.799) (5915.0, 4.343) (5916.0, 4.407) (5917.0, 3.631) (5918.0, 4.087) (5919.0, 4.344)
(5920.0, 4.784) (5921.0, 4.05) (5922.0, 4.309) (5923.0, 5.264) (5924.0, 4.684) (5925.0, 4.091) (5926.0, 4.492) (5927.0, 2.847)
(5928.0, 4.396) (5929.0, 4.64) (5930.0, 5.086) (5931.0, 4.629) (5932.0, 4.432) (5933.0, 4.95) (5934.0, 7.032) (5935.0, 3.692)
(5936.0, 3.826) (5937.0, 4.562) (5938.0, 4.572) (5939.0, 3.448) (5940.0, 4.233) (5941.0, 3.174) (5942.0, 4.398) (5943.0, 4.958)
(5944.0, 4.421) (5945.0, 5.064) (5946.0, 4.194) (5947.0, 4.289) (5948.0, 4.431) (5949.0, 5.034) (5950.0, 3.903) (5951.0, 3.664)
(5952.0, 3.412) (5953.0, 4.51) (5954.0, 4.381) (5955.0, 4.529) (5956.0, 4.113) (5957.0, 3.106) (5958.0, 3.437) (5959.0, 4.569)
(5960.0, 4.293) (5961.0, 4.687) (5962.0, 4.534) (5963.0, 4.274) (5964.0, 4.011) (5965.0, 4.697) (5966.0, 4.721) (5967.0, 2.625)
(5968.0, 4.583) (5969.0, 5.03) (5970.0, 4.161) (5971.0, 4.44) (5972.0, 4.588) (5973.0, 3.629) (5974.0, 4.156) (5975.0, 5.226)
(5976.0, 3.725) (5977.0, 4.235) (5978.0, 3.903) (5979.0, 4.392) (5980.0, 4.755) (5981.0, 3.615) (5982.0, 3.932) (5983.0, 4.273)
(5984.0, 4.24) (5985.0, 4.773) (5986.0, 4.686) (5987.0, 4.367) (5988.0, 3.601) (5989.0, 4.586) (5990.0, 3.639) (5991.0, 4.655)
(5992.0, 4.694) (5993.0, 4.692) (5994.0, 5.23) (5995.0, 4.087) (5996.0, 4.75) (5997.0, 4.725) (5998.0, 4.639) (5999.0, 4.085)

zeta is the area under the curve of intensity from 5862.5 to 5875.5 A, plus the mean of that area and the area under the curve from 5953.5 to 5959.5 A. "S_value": 92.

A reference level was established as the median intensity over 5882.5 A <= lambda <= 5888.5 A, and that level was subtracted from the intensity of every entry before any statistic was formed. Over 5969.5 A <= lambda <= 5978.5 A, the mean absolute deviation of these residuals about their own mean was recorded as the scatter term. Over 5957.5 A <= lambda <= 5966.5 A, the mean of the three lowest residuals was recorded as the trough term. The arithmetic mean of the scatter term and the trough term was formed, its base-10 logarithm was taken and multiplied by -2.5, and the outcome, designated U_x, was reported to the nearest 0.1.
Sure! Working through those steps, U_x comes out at 3.9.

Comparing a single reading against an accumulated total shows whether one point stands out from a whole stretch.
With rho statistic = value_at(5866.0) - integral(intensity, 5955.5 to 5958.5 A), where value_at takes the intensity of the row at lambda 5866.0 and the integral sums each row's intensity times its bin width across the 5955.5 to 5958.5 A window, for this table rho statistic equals -6.6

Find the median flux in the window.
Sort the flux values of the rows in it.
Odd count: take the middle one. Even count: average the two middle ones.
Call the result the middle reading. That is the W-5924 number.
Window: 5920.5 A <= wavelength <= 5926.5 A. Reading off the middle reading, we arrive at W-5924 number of 4.40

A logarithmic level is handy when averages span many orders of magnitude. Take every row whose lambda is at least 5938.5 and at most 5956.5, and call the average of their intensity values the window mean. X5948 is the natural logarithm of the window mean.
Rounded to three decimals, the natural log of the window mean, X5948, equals 1.442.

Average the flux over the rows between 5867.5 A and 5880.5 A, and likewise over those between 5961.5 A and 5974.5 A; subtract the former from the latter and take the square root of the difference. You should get 0.29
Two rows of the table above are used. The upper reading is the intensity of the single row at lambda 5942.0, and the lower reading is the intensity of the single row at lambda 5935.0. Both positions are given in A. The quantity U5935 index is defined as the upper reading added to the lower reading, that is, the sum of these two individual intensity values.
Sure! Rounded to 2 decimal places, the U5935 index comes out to 8.09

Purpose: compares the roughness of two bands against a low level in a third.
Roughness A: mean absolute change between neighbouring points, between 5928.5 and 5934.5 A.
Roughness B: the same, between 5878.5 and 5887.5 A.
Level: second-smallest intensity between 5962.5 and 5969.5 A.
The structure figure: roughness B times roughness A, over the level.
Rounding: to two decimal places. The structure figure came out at 0.11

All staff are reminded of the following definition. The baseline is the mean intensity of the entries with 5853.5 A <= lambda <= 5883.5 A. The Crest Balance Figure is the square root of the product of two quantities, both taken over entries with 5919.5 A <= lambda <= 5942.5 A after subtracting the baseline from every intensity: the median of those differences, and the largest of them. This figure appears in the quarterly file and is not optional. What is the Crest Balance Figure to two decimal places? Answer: 0.80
